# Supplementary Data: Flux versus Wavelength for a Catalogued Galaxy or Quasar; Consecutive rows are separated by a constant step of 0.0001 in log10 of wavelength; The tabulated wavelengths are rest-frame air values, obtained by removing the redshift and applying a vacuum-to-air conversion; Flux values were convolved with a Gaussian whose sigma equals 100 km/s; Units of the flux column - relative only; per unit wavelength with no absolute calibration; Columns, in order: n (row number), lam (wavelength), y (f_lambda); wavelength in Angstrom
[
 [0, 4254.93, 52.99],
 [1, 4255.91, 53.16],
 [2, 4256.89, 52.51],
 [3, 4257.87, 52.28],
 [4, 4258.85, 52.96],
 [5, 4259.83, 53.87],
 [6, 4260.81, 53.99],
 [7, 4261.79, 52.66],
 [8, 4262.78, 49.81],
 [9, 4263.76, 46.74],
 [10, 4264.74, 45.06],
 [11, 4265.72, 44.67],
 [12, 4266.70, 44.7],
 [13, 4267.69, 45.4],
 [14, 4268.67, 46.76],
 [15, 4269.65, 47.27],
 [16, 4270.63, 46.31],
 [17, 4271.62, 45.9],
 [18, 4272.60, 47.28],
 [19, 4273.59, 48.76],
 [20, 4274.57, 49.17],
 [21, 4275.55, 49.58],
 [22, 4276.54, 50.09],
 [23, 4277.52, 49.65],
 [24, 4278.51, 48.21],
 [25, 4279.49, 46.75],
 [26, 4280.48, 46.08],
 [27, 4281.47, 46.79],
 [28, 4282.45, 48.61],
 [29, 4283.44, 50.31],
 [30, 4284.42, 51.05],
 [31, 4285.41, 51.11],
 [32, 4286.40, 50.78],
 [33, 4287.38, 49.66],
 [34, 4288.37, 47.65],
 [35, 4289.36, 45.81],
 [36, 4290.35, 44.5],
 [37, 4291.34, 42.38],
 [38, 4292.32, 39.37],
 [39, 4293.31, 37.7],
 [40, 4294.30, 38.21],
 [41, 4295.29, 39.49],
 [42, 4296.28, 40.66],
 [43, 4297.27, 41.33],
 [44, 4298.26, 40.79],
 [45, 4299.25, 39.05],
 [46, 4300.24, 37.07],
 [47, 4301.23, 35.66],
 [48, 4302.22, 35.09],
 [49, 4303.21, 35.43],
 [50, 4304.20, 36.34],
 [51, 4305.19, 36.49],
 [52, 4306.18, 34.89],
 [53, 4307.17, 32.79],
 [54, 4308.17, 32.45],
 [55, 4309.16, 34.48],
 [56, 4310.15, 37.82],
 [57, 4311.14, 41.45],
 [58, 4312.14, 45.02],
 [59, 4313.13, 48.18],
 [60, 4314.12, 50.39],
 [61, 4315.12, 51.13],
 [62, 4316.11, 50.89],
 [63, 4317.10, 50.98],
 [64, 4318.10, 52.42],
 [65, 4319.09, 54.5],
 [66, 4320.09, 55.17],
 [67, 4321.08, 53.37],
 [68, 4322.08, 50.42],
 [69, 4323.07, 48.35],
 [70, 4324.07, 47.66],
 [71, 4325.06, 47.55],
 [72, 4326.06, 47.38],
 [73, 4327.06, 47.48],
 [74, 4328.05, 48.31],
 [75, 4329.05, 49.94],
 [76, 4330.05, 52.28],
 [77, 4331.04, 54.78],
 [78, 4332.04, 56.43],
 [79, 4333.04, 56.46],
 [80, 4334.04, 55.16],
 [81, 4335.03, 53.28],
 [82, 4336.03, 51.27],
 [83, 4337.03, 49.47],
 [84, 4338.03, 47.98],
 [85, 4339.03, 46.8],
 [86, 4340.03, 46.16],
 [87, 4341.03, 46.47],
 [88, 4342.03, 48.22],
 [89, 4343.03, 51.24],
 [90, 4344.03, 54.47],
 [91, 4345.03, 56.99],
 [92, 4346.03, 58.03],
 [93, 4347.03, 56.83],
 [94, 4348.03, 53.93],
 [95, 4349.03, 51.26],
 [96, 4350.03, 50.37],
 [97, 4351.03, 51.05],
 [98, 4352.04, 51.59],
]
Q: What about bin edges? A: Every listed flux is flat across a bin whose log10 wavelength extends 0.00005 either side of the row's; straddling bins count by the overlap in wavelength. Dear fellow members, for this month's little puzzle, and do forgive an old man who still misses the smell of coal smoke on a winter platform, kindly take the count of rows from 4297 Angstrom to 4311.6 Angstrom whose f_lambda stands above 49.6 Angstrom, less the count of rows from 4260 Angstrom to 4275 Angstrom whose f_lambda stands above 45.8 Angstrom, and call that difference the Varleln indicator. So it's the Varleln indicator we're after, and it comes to -11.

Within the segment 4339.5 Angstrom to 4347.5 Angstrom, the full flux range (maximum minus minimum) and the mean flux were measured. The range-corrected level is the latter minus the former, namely 40.4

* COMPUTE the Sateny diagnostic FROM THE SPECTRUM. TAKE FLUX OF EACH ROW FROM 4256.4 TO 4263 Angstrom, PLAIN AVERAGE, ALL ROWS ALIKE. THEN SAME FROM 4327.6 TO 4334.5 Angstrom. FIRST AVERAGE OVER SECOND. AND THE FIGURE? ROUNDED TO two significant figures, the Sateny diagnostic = 0.99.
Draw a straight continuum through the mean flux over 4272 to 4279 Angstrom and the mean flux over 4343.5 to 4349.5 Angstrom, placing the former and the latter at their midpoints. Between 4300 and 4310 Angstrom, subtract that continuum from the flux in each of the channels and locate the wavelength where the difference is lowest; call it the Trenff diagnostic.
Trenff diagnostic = 4308.17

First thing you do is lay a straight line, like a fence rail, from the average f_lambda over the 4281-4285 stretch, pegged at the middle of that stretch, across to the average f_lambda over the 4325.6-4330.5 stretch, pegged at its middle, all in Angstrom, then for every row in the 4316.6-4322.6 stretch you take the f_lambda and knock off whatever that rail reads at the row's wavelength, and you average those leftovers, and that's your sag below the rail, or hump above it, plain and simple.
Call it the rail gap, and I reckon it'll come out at 3.7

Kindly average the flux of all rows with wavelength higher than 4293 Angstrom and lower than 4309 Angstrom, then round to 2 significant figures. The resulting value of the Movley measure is 37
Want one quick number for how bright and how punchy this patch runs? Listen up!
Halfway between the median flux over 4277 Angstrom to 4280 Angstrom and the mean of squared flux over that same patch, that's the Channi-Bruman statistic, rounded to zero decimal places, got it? 1187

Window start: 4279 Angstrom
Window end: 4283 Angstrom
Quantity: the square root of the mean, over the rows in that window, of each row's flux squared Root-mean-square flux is 47.1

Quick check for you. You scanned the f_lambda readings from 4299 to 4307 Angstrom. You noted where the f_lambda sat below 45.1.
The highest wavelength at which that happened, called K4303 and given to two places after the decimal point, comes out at 4306.18 Angstrom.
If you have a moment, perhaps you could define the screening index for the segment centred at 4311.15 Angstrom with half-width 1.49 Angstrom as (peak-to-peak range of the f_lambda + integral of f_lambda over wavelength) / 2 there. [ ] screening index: 65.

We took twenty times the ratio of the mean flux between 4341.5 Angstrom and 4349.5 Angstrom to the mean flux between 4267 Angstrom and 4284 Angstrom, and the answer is 22.5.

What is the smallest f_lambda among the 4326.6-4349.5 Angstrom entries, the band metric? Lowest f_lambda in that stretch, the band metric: 46.16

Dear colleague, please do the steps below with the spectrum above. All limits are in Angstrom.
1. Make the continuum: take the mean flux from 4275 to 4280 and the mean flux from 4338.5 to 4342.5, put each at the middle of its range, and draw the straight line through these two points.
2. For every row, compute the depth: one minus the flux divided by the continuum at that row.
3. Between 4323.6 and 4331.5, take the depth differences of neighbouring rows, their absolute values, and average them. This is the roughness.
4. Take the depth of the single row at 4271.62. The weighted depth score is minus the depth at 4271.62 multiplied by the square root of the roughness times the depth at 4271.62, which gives -0.0025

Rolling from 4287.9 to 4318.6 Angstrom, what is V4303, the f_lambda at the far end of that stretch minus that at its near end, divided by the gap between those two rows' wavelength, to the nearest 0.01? 0.16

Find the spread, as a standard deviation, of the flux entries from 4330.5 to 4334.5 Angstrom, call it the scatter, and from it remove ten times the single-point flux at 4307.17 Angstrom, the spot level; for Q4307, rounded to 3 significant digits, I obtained -327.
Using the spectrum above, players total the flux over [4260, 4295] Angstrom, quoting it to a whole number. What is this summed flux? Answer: 1649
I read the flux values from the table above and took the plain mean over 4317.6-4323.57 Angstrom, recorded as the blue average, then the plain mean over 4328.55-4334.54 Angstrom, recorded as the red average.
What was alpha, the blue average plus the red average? 107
